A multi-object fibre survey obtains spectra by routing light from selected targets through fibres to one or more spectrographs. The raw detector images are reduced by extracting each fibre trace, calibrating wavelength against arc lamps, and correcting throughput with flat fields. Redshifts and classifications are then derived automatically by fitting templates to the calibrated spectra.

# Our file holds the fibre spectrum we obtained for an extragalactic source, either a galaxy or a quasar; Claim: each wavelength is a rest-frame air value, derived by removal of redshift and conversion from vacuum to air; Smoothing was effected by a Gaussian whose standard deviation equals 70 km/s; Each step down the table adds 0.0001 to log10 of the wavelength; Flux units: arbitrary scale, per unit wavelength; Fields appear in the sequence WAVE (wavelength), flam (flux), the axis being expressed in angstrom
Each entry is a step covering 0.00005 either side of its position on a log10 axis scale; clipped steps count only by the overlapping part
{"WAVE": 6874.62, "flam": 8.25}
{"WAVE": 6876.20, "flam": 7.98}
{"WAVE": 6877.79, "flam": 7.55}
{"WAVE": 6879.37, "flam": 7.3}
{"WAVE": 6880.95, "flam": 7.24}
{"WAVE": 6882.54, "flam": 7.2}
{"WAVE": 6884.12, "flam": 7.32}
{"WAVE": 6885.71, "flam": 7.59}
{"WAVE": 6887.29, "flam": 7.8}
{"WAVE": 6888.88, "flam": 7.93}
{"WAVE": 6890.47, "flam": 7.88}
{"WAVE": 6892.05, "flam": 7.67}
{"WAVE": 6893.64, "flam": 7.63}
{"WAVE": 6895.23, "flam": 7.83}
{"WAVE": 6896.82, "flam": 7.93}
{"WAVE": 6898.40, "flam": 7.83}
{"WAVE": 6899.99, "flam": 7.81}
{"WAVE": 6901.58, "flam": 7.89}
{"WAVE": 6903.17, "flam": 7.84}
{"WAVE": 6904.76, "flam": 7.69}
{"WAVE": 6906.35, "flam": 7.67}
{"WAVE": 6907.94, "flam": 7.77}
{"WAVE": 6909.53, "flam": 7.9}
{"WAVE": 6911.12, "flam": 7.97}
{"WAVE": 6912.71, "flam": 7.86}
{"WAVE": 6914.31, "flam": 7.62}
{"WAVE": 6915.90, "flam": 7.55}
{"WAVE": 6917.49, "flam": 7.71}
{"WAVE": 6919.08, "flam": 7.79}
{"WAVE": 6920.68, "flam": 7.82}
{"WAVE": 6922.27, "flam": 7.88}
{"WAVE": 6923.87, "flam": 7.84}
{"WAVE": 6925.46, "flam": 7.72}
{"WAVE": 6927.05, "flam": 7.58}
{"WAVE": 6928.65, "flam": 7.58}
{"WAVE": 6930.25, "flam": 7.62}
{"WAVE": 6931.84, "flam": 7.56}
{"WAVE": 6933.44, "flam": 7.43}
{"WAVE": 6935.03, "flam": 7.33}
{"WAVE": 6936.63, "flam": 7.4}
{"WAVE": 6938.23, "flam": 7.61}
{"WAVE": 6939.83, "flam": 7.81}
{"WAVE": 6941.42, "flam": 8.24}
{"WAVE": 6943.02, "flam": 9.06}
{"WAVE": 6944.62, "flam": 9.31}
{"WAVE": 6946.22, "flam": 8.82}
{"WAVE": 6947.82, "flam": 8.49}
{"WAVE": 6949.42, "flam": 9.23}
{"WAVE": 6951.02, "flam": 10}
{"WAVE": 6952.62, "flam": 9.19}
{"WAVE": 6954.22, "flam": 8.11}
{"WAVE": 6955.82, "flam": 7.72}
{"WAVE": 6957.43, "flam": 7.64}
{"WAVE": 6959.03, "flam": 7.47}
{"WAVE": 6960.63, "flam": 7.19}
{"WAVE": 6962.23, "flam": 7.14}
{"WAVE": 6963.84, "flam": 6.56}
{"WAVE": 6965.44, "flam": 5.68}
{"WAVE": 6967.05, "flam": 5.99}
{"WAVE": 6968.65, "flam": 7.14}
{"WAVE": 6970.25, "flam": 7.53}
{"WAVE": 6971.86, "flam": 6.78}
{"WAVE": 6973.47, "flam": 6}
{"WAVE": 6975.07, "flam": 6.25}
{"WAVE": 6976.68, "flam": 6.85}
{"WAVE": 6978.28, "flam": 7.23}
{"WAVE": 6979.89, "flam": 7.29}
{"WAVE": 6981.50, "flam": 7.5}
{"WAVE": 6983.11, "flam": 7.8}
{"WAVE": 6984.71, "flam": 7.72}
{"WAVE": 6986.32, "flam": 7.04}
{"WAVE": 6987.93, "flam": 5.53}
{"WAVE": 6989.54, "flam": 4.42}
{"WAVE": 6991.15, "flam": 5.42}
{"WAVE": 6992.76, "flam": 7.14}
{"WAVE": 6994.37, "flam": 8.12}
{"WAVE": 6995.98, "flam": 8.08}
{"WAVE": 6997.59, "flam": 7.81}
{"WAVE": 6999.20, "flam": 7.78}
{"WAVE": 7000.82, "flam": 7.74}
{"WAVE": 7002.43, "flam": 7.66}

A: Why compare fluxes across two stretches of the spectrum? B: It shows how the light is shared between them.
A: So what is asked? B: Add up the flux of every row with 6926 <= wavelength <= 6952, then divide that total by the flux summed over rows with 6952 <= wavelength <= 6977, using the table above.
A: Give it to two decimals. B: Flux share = 1.16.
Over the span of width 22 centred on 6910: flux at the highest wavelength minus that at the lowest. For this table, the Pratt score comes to 0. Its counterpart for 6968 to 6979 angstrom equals 0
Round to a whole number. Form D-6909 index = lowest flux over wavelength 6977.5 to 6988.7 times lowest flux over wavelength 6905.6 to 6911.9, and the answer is 42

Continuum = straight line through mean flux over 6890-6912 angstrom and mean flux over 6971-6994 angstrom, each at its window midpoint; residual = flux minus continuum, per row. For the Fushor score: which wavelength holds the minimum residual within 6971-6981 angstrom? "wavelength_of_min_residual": 6973.47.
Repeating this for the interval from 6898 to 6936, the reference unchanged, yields 6904.76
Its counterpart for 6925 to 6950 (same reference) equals 6935.03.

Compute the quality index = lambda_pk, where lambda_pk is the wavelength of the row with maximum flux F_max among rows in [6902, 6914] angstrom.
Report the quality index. 6911.12 angstrom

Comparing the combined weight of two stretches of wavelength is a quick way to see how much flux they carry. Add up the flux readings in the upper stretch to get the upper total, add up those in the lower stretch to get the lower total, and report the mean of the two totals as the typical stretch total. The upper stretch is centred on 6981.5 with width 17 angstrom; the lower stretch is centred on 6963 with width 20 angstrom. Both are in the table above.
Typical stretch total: 79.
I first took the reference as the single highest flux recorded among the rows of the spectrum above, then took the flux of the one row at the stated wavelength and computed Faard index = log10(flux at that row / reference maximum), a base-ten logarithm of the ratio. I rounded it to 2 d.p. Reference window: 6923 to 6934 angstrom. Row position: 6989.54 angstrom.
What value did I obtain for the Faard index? -0.25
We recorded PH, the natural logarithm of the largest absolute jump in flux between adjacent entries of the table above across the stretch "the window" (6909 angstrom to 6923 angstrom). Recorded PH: -1.4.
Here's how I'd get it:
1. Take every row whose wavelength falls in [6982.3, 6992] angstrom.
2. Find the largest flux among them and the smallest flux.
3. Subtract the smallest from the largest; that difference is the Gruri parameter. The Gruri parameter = 3.4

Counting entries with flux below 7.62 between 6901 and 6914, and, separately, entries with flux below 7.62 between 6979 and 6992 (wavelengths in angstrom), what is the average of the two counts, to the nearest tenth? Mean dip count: 3.0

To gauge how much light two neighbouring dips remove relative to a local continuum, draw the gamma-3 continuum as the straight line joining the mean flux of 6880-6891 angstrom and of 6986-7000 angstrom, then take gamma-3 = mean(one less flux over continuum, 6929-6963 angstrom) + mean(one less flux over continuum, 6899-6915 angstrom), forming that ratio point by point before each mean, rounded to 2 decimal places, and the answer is -0.19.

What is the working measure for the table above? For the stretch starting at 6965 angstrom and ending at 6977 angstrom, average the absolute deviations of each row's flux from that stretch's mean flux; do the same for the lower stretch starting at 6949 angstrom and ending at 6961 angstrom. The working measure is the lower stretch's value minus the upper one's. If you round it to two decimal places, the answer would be 0.32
